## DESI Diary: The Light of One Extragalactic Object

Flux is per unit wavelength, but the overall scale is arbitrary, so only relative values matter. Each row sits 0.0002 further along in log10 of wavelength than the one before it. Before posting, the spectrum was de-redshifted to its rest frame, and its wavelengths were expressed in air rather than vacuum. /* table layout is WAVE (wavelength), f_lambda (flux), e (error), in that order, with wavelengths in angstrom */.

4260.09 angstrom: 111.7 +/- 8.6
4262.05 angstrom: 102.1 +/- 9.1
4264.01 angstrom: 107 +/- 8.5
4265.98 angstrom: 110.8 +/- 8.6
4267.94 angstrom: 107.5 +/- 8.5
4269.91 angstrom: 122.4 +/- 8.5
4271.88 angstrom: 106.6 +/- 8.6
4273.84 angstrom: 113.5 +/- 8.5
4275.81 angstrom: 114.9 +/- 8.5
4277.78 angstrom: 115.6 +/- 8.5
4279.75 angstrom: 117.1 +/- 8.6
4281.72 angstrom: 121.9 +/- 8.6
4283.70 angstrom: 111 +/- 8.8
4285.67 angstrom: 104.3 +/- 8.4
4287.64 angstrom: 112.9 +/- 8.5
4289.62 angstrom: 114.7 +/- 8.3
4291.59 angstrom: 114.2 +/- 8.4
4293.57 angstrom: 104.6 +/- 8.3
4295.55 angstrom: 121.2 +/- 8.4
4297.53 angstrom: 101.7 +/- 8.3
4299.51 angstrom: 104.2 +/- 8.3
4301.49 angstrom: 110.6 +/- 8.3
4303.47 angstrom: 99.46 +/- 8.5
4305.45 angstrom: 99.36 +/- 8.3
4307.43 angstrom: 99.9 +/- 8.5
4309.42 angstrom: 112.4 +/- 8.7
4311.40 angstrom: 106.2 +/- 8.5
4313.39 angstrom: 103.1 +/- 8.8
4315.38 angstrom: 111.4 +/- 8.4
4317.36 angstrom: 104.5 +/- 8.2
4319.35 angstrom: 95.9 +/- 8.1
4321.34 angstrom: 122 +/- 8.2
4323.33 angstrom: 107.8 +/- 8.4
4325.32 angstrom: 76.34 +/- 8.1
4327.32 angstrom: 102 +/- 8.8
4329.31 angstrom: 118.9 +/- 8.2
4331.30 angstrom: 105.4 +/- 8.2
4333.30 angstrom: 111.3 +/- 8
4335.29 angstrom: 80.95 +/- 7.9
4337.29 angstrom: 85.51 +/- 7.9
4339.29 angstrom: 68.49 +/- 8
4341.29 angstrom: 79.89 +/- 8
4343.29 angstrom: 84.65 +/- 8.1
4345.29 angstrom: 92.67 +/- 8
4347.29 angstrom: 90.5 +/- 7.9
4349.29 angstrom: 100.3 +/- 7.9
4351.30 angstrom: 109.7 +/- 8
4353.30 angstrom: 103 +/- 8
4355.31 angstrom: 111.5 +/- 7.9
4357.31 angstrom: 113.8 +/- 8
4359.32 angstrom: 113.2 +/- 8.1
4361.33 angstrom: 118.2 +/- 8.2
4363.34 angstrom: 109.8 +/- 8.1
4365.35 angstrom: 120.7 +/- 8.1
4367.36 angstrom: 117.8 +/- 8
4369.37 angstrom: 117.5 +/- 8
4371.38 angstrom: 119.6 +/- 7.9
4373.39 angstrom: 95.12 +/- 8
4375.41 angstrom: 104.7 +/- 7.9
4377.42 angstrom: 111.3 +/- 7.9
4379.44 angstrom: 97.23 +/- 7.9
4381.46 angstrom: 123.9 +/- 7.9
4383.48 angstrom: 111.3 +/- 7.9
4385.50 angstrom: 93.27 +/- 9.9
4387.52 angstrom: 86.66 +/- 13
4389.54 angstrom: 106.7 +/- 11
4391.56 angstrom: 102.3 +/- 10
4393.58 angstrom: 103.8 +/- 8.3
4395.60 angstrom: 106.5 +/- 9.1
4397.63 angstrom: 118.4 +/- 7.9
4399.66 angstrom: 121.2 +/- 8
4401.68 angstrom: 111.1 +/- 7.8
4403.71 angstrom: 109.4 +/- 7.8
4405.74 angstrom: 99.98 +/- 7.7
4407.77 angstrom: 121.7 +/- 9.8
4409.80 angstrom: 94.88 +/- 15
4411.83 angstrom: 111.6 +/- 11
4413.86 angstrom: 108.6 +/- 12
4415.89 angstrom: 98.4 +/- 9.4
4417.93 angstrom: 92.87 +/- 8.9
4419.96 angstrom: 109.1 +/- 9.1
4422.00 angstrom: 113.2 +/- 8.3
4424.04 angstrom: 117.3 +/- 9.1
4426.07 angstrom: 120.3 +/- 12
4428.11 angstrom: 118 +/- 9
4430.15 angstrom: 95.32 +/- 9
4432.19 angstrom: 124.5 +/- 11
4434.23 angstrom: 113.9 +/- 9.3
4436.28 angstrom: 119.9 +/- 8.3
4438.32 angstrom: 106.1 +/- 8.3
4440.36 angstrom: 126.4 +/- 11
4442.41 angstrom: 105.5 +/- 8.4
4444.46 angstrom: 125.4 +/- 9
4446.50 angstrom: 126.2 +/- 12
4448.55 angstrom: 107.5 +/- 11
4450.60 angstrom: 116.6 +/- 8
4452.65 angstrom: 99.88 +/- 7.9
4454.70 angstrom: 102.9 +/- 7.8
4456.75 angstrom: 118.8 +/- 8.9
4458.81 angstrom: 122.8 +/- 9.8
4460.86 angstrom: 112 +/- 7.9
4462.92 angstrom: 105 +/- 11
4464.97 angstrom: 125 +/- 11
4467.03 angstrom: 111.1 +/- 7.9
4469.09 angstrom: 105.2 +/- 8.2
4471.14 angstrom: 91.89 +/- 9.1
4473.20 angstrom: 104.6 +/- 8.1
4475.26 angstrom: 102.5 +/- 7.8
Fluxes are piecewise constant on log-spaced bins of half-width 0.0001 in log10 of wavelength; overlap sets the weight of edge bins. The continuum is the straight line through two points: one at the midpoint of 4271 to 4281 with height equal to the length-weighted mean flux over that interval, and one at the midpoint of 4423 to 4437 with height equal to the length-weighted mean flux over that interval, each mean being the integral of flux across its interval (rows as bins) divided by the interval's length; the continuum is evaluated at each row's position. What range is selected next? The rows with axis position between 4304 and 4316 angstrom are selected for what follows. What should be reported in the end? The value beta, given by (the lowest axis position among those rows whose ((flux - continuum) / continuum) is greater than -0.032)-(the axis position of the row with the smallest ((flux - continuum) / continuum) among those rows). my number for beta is 4.0 angstrom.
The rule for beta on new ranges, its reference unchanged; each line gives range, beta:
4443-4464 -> -8.2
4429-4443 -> 2.0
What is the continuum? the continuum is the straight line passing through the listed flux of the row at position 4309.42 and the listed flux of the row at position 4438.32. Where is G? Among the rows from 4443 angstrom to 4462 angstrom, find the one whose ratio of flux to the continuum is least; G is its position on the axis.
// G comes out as 4452.65 angstrom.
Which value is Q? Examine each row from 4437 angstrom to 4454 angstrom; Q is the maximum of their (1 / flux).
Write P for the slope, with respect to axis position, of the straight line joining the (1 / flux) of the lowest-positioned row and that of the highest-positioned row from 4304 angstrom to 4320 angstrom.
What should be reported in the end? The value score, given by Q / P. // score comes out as 383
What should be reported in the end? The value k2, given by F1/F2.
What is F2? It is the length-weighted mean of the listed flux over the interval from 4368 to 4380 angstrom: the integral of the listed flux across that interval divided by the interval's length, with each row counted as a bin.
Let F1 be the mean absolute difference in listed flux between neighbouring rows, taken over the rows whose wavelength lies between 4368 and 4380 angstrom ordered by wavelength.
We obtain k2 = 0.105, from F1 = 11.4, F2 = 108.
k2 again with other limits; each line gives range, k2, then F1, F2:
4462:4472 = 0.123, 13.3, 108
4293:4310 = 0.082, 8.7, 106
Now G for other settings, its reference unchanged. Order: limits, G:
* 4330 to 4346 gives 4339.29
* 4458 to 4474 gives 4471.14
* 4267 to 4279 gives 4271.88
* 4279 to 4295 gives 4285.67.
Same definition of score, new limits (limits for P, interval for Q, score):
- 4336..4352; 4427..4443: -57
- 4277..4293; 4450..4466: 1304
